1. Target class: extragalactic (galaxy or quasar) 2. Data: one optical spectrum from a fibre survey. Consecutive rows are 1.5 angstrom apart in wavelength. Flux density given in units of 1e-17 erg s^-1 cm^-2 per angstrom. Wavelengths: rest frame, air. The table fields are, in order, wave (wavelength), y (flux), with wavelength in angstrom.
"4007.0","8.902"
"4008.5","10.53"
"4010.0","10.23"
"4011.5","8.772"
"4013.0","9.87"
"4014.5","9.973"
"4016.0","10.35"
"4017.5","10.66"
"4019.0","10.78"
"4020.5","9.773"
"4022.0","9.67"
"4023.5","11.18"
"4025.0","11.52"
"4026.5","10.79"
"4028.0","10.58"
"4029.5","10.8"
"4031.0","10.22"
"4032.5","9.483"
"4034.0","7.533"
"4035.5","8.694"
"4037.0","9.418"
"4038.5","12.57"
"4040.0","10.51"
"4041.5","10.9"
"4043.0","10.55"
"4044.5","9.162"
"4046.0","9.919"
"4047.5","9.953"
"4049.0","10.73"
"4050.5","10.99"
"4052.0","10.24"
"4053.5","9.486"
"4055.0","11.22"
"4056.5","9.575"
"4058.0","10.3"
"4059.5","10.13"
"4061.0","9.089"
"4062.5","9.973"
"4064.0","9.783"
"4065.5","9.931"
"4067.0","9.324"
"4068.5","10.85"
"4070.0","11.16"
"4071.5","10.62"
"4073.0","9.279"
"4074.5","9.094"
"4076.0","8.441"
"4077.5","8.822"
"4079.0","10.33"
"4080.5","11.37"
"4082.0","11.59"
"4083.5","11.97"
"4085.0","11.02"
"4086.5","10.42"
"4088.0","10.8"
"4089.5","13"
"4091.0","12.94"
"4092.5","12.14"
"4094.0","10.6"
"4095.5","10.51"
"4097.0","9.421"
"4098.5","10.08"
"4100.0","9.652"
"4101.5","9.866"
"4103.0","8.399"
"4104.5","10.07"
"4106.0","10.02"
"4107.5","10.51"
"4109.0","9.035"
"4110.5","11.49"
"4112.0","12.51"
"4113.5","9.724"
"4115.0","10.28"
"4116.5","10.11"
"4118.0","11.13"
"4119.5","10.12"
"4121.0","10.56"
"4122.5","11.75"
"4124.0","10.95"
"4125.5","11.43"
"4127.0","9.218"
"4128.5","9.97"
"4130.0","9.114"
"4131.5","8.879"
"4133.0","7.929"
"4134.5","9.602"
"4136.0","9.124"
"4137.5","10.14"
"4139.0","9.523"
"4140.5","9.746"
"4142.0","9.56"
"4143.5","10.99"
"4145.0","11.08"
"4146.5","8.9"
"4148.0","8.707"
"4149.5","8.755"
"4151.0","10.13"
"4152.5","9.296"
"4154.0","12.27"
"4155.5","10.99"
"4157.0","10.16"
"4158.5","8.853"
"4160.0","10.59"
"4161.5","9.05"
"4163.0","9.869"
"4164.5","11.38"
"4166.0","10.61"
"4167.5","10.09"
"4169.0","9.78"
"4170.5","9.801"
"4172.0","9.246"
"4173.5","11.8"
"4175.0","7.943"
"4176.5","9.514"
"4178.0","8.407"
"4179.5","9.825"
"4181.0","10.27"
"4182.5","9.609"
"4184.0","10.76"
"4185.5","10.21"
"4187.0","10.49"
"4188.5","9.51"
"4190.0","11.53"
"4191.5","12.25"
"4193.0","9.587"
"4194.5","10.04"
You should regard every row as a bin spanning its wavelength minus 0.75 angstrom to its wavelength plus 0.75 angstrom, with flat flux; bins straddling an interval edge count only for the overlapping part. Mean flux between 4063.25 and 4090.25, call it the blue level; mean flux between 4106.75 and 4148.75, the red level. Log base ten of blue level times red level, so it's 2.02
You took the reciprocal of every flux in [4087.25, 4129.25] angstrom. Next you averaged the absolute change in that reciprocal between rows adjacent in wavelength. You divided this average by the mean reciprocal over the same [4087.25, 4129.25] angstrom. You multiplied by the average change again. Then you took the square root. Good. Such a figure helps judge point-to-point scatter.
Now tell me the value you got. 0.030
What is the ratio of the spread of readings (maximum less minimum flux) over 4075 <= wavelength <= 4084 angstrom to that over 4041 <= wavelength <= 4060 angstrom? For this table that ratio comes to 1.7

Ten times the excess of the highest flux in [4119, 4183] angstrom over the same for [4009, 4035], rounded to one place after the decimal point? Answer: 7.5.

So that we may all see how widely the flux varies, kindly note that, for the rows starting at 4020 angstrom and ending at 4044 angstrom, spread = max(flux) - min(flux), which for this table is 5.0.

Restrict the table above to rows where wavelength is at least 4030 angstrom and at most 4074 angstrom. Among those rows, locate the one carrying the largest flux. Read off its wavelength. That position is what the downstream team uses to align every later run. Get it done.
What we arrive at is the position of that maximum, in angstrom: 4038.5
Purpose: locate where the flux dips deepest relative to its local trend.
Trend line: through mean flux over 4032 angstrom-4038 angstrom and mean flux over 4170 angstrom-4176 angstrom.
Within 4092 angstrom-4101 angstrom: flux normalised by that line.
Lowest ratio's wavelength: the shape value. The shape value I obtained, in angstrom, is 4097.0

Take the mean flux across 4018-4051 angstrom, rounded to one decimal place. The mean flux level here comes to 10.3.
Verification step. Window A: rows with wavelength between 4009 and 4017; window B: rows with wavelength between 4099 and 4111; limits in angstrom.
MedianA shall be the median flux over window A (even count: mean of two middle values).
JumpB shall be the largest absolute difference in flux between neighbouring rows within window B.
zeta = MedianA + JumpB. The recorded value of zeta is 12.4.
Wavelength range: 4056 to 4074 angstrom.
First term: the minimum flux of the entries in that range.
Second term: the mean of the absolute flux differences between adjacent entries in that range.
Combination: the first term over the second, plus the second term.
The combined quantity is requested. 14.0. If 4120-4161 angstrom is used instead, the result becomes 8.9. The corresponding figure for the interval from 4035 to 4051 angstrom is 9.8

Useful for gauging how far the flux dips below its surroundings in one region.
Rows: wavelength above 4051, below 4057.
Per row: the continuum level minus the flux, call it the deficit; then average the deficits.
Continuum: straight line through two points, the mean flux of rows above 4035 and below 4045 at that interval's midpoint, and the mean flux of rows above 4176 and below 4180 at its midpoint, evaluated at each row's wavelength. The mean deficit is 0.02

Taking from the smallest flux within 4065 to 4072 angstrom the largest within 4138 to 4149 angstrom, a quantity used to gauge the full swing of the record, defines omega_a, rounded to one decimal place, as -1.8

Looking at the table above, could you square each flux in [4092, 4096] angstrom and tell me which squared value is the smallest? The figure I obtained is 110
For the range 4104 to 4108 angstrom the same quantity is 100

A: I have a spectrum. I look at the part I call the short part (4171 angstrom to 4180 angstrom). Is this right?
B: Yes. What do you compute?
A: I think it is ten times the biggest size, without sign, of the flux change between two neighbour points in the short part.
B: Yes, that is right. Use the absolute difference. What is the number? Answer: 39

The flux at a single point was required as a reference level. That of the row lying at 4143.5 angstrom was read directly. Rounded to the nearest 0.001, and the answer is 10.990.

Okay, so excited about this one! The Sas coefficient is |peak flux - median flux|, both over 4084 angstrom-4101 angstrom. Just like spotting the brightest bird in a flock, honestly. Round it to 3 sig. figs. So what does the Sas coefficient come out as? 2.40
